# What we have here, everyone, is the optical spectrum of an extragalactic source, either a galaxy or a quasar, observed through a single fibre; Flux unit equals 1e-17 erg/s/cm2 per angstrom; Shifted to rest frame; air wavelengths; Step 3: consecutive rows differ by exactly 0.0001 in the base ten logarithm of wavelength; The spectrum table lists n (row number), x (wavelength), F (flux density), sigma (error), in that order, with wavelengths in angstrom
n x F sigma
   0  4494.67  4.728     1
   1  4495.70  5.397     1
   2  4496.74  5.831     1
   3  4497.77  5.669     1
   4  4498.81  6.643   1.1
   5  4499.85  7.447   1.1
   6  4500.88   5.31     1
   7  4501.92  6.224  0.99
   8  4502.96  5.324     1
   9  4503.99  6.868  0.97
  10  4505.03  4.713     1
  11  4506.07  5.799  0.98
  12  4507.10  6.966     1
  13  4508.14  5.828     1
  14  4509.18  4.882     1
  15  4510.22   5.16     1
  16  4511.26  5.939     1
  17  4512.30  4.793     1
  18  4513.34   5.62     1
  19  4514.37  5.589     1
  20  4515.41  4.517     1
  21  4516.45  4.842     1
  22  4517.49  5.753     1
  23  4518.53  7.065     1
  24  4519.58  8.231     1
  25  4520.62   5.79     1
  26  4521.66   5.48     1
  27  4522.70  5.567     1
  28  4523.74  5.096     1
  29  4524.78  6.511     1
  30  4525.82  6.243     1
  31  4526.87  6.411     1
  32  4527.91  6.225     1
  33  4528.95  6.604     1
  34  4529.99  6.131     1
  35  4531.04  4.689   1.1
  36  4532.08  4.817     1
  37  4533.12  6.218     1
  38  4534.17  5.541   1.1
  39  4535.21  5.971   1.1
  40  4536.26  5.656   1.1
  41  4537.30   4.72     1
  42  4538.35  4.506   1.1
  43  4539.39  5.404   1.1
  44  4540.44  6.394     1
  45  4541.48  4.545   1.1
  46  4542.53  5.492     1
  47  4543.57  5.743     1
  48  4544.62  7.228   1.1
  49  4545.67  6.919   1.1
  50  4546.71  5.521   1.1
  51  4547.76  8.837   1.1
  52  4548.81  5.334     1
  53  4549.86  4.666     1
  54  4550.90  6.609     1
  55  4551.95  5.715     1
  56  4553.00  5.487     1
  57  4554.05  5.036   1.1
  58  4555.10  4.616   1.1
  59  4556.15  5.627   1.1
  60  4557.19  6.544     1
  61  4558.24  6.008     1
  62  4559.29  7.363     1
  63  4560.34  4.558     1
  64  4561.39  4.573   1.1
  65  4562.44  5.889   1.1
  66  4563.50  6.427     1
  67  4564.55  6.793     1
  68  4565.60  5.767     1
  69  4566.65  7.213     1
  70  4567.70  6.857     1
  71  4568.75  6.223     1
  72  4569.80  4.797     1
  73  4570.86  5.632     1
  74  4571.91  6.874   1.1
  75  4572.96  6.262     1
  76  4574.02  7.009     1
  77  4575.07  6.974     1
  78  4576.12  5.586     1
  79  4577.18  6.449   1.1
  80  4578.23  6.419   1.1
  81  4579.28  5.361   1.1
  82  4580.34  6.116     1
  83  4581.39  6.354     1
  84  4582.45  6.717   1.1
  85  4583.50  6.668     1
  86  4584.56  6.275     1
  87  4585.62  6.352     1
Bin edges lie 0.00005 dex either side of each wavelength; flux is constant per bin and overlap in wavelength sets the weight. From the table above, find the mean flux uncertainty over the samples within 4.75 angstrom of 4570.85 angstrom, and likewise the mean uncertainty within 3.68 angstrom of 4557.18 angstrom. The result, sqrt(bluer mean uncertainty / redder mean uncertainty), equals 1.016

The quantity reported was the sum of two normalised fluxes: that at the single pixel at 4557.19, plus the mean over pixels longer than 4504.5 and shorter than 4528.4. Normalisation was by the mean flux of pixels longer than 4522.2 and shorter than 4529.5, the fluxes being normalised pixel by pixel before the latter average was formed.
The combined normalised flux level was 2.0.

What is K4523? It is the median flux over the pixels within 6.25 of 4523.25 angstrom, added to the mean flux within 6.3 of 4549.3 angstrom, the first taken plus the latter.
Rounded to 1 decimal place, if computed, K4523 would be 12.2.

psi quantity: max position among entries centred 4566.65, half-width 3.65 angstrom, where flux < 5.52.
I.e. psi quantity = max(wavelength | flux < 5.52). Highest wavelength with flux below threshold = 4569.80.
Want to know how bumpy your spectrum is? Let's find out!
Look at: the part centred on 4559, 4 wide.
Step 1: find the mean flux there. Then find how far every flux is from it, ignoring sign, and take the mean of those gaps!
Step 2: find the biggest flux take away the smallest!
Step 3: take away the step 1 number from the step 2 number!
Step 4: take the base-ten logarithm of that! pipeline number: 0.29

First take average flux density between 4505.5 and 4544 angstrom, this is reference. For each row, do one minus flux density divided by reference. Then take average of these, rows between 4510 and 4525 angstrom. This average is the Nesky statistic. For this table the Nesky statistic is -0.006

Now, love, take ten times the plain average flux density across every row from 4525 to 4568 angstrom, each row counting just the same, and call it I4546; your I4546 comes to 58.8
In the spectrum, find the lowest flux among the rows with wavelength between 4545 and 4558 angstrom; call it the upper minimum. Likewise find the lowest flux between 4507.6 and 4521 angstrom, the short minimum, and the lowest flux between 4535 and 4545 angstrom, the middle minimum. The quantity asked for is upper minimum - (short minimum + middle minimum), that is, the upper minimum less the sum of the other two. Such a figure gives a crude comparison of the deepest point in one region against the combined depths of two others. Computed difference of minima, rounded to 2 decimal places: -4.41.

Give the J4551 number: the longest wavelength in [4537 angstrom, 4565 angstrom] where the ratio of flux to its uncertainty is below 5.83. 4562.44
